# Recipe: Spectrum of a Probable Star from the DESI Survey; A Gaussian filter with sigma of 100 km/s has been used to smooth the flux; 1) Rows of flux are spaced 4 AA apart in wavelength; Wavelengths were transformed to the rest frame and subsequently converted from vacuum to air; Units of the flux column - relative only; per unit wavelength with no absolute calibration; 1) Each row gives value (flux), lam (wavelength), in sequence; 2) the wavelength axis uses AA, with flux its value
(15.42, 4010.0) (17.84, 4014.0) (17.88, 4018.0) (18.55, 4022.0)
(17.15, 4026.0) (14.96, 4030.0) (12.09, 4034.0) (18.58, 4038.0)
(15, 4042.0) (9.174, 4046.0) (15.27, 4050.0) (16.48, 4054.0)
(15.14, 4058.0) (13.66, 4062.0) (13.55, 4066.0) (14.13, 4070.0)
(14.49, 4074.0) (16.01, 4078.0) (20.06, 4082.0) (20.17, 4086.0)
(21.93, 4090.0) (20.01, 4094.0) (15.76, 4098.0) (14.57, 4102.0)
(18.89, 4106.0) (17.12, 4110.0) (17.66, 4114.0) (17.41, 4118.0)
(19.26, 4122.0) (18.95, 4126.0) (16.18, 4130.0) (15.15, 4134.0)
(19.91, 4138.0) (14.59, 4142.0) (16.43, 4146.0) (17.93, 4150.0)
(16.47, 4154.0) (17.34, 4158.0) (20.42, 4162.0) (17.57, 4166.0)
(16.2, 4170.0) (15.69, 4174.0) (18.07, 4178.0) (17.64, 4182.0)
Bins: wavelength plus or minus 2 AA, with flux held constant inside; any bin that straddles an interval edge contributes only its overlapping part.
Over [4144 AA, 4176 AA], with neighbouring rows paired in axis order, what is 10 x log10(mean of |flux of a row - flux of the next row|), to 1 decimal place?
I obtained 2.2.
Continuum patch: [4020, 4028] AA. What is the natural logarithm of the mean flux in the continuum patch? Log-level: 2.88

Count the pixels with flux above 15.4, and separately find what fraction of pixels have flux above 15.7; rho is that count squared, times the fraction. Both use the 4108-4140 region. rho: 43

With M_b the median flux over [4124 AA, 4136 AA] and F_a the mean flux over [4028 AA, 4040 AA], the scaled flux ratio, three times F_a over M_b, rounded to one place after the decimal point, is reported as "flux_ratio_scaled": 2.8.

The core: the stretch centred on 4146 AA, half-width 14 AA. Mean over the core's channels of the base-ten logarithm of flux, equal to 1.22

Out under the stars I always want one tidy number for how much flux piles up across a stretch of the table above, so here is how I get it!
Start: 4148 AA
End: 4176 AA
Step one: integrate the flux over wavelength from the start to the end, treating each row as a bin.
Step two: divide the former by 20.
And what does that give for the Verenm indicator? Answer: 24.3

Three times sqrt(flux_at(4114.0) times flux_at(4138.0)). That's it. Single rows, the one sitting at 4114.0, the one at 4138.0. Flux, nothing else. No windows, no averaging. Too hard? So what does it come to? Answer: 56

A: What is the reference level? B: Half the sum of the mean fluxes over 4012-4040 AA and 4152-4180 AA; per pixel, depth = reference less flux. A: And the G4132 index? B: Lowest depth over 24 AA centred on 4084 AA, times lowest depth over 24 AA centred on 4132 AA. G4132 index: 14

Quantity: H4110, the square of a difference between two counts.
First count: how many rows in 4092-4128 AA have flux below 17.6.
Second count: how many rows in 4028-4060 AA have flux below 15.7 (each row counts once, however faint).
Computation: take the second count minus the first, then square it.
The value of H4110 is 4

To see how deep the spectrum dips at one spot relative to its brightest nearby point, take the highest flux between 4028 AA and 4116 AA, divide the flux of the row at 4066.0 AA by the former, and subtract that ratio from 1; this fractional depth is 0.38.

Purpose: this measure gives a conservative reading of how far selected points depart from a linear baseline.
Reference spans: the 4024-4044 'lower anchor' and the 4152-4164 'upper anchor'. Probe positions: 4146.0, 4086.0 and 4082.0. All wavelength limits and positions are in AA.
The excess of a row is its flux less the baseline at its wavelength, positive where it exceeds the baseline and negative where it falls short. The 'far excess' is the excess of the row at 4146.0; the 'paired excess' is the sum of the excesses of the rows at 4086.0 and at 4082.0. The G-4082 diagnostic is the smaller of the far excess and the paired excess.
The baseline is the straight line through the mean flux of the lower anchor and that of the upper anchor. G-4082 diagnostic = -1.4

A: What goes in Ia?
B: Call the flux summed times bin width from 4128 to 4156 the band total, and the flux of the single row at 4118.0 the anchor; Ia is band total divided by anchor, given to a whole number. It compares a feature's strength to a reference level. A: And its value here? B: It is 27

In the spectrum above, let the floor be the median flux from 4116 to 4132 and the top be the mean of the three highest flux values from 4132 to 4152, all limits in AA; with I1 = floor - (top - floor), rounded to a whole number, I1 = 18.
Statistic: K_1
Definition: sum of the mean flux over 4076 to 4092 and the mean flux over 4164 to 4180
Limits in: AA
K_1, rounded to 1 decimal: 36.4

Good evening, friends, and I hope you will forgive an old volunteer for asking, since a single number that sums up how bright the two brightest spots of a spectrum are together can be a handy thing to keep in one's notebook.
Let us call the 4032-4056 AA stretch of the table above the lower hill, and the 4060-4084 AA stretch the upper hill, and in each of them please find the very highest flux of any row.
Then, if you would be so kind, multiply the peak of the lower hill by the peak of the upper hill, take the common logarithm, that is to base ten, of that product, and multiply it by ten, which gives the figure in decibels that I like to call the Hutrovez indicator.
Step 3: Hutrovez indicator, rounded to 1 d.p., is 25.7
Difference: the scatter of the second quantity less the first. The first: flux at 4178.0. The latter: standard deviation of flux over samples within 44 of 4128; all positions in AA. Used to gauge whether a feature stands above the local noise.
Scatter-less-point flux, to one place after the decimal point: -16.1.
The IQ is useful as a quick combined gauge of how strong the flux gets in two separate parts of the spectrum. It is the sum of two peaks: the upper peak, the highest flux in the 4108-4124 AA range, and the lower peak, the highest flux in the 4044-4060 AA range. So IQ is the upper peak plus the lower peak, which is 35.7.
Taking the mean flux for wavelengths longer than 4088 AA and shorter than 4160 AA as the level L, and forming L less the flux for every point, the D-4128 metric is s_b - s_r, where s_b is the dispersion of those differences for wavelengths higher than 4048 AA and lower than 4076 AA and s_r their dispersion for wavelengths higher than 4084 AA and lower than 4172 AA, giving -1.0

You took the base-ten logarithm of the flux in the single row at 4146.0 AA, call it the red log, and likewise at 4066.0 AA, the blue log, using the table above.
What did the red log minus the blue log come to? 0.08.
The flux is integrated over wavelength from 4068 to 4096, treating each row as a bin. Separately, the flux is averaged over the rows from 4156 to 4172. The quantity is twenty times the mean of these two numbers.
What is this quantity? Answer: 5251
